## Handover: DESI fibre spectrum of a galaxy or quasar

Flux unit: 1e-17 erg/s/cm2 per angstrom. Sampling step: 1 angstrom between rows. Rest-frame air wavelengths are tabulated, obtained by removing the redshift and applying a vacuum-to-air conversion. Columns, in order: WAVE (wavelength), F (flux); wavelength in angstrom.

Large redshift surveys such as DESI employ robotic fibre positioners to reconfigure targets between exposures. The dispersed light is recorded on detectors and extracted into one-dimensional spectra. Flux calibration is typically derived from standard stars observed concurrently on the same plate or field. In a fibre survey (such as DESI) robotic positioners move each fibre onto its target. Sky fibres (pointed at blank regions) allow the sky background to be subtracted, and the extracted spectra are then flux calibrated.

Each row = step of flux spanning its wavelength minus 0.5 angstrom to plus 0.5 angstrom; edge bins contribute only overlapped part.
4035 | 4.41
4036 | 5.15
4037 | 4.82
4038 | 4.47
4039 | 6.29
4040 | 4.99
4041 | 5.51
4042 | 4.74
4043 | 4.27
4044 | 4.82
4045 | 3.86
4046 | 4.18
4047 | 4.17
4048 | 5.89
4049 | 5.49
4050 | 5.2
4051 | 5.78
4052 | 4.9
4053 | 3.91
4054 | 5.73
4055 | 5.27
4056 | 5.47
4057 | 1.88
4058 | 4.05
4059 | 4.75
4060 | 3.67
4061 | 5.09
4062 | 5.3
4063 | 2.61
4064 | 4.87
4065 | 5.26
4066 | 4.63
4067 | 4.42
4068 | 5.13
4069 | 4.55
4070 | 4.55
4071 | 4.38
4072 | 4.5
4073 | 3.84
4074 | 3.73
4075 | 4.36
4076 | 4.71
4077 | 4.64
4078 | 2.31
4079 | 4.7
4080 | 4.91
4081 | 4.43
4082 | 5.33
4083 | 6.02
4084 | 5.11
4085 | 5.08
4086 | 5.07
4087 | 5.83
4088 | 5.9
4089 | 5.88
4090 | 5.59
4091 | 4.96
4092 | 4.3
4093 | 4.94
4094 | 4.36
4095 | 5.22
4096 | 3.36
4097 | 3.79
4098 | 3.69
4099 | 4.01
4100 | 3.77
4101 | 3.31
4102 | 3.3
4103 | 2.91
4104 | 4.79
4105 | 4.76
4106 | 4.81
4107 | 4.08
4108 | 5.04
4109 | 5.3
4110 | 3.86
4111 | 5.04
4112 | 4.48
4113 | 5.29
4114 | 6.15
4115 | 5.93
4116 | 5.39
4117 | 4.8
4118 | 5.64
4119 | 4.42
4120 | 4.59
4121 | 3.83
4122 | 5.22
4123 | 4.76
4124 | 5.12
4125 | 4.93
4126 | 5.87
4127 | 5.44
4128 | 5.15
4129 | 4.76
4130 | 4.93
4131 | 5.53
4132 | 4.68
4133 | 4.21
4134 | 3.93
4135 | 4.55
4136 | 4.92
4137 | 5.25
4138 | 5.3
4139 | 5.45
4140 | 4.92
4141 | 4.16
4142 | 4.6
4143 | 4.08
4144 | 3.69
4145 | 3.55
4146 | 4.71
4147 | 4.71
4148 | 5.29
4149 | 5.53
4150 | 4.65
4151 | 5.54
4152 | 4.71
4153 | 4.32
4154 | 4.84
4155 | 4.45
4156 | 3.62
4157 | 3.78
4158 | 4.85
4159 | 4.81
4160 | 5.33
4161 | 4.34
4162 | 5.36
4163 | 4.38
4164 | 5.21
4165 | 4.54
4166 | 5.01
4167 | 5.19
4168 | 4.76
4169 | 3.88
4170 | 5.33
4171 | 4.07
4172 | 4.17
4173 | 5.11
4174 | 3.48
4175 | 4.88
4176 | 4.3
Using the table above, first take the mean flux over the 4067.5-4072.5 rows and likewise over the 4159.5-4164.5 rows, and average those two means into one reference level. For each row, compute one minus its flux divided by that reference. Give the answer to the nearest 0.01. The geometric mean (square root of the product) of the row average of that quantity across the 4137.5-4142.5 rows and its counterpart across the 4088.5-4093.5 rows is 0.04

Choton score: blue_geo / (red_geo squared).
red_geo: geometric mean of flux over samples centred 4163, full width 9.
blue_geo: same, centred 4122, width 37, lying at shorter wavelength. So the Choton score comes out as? 0.205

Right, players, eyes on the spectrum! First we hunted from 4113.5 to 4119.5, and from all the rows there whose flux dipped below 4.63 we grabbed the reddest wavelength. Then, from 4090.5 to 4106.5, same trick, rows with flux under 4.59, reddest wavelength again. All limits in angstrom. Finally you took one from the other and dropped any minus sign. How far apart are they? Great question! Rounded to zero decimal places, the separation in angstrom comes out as 16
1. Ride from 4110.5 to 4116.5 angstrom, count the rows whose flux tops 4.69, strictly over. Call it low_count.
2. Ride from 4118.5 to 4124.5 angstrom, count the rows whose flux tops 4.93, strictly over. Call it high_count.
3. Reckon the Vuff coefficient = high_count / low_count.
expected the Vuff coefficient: 0.4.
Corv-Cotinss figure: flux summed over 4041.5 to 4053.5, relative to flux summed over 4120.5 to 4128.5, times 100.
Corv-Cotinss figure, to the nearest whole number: 142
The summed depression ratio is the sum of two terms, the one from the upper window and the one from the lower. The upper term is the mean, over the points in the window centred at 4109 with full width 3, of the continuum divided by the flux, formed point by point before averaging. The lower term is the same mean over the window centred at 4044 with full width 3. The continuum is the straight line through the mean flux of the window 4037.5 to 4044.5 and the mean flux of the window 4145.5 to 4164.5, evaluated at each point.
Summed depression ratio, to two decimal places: 2.22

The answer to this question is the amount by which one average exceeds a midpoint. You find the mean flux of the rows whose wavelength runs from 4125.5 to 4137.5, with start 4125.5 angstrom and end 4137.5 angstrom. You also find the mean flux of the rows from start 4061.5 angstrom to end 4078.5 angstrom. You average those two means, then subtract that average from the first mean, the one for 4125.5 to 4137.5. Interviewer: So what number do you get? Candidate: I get 0.30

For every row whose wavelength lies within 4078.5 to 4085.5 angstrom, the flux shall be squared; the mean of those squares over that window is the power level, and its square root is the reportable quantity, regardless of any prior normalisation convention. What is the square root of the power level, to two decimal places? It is 5.10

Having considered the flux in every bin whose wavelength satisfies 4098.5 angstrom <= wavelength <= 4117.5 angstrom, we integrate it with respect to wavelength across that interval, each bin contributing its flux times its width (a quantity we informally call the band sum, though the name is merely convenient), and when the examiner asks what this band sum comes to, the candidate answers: 87.0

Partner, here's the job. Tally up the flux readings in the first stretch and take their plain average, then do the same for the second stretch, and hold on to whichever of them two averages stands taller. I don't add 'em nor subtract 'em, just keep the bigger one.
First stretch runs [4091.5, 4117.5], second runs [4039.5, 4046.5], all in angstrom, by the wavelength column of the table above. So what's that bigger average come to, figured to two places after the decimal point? 4.62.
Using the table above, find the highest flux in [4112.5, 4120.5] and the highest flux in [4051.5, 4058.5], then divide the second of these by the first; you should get 0.93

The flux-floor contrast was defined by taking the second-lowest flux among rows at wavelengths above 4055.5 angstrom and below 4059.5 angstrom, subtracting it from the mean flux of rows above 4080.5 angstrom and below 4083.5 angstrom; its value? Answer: 1.21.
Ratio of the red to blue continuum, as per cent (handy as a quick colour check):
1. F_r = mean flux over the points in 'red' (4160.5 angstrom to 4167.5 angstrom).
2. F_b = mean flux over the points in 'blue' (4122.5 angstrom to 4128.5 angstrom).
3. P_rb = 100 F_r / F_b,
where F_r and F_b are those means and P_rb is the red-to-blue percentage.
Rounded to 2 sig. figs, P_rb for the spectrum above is 93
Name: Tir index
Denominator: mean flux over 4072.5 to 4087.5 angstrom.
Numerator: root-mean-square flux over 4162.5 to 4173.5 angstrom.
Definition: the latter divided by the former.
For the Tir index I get 1.01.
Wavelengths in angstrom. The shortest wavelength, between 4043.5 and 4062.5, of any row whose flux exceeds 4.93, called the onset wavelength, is 4048 angstrom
